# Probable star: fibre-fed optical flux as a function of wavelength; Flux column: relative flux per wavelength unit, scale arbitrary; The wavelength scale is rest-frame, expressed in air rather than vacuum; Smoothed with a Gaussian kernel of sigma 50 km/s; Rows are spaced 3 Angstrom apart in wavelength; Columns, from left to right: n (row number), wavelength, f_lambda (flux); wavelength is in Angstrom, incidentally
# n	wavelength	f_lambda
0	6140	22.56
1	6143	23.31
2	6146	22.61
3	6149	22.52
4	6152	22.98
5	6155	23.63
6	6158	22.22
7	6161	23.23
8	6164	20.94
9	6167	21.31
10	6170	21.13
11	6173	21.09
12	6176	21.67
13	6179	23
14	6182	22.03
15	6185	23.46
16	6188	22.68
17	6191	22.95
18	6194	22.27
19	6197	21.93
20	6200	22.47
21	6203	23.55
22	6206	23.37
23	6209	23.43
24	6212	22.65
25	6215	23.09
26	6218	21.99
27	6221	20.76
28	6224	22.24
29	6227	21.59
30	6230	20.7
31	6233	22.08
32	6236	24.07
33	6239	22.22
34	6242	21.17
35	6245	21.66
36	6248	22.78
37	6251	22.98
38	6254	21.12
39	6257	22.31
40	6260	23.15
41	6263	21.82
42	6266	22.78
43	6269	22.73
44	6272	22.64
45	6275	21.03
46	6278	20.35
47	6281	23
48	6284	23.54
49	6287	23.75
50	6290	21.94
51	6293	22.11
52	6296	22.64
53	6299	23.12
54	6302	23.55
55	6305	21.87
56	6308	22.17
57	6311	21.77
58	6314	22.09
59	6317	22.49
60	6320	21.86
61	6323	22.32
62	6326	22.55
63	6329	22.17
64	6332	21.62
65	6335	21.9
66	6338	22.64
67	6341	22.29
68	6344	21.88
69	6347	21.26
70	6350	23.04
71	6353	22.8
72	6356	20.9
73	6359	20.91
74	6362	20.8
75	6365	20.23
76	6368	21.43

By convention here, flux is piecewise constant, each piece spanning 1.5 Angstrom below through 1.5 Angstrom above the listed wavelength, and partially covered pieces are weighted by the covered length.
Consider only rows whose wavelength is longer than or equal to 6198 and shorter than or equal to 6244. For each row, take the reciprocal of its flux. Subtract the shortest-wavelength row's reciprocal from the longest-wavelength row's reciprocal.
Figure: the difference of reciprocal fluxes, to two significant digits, 0.0027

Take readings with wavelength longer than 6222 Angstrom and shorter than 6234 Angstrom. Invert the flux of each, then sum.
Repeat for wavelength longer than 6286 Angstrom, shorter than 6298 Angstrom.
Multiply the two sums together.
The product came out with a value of 0.0327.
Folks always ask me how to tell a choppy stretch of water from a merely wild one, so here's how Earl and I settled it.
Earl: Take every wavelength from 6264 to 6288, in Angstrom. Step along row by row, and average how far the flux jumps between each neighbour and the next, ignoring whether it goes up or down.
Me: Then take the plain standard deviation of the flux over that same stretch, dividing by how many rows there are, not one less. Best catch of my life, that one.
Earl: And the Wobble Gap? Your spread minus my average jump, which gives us 0.28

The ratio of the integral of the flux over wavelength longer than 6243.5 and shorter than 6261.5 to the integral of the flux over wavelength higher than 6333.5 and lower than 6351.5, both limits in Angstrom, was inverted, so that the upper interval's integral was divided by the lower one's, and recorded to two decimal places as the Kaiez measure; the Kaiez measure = 0.99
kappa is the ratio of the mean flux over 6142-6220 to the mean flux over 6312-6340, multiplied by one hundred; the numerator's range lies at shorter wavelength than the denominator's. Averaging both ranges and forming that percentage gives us 101.5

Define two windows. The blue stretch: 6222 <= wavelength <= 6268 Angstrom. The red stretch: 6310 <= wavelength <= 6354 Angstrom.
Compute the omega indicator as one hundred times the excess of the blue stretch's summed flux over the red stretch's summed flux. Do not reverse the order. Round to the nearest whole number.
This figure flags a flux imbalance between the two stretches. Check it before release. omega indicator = -1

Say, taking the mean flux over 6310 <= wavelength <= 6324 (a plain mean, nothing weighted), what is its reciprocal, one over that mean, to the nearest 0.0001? 0.0452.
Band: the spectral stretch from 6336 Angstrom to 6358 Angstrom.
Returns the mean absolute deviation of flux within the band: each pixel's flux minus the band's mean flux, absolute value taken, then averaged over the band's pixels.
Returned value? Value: 0.66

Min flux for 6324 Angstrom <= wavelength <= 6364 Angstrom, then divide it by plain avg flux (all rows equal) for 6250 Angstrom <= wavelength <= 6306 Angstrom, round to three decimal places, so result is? 0.927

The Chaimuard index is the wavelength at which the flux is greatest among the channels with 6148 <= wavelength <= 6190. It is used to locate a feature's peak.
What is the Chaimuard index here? 6155 Angstrom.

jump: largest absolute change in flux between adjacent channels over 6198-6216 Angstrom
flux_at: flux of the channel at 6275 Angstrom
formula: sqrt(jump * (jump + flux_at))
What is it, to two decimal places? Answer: 4.89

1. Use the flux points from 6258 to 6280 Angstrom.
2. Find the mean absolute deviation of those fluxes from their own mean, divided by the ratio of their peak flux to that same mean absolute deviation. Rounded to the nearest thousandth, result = 0.032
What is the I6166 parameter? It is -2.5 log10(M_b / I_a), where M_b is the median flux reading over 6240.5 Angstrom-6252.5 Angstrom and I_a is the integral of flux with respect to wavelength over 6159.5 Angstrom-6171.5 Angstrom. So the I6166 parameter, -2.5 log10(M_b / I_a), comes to 2.67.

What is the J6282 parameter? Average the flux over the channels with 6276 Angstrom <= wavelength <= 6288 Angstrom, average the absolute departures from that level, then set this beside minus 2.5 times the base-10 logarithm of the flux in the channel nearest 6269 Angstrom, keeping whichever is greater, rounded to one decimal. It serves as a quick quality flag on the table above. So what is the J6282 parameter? 1.2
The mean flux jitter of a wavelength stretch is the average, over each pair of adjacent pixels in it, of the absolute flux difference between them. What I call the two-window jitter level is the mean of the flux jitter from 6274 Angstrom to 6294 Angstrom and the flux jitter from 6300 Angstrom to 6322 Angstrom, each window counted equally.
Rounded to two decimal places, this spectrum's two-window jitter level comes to 0.82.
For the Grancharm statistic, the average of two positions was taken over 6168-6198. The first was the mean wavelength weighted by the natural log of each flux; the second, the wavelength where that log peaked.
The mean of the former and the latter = 6184.3 Angstrom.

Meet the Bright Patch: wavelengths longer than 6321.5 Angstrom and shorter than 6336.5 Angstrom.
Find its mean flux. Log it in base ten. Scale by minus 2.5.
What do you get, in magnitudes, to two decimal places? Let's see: -3.36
